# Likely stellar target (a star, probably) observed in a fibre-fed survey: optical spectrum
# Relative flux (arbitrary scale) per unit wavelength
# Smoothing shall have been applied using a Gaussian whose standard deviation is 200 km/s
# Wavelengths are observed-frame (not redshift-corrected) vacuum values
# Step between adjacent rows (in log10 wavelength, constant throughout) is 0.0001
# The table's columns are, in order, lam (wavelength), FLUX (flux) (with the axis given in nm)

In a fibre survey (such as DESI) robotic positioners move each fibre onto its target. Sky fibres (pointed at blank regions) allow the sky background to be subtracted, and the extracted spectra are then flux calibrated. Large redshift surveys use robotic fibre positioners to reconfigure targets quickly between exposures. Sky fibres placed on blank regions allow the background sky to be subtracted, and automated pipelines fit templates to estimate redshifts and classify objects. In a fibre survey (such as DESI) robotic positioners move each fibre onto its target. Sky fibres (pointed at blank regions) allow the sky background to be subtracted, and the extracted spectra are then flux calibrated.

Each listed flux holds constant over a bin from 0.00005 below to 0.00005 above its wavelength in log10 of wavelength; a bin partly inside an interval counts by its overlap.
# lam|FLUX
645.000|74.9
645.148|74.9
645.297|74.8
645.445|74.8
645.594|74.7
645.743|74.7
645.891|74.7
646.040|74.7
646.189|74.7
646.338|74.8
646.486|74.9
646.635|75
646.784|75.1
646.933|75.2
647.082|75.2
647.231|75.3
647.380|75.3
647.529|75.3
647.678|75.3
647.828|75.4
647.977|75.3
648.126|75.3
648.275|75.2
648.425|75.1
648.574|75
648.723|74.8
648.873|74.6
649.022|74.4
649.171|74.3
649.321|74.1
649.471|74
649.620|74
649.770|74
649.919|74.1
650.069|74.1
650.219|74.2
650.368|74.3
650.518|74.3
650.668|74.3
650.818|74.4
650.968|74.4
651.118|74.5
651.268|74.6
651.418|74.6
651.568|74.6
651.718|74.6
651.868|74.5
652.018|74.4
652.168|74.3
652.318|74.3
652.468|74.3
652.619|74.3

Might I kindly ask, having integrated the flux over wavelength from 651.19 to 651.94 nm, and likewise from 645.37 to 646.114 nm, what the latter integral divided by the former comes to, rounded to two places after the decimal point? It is 0.99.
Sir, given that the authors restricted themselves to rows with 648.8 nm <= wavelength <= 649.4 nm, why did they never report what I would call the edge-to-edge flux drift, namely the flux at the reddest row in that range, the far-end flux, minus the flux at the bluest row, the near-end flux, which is -0.5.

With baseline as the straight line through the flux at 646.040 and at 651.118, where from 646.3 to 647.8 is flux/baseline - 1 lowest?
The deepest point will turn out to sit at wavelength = 646.338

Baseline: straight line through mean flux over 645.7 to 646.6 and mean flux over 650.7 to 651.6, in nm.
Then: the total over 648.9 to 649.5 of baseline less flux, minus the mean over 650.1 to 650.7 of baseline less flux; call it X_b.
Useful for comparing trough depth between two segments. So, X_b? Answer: 1.3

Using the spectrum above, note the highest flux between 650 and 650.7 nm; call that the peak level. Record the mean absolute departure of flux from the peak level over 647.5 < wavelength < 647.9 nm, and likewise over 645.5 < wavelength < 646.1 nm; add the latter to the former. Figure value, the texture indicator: 1.4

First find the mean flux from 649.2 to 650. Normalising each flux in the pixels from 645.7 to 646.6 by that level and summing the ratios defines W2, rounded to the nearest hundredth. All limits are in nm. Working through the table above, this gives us 6.06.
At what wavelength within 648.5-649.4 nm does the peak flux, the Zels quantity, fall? 648.574 nm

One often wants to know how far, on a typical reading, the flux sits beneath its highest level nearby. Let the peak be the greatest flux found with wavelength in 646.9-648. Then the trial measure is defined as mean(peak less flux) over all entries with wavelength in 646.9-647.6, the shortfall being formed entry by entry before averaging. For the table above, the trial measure 0.14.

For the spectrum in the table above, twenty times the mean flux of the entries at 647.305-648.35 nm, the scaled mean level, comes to 1506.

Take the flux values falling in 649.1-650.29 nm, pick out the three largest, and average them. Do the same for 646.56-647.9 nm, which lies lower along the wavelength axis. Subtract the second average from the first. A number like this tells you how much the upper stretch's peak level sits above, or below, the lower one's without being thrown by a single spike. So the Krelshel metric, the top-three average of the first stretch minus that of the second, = -1.1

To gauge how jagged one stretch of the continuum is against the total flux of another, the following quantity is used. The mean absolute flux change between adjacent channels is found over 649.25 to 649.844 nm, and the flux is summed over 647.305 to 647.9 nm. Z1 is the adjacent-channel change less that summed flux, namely -301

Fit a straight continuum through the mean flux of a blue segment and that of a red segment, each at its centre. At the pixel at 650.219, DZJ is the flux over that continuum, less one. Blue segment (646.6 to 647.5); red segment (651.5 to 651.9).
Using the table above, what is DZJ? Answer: -0.008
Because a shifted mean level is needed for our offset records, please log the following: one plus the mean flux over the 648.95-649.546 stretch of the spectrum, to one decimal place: 75.2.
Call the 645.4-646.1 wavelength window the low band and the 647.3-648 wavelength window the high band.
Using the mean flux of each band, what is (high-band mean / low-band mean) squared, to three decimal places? 1.016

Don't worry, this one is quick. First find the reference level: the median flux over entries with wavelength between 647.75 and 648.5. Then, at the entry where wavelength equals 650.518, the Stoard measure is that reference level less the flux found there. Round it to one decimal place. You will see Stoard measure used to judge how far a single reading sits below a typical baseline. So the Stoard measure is 1.0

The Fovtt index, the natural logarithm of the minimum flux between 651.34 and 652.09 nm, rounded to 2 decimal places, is 4.31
